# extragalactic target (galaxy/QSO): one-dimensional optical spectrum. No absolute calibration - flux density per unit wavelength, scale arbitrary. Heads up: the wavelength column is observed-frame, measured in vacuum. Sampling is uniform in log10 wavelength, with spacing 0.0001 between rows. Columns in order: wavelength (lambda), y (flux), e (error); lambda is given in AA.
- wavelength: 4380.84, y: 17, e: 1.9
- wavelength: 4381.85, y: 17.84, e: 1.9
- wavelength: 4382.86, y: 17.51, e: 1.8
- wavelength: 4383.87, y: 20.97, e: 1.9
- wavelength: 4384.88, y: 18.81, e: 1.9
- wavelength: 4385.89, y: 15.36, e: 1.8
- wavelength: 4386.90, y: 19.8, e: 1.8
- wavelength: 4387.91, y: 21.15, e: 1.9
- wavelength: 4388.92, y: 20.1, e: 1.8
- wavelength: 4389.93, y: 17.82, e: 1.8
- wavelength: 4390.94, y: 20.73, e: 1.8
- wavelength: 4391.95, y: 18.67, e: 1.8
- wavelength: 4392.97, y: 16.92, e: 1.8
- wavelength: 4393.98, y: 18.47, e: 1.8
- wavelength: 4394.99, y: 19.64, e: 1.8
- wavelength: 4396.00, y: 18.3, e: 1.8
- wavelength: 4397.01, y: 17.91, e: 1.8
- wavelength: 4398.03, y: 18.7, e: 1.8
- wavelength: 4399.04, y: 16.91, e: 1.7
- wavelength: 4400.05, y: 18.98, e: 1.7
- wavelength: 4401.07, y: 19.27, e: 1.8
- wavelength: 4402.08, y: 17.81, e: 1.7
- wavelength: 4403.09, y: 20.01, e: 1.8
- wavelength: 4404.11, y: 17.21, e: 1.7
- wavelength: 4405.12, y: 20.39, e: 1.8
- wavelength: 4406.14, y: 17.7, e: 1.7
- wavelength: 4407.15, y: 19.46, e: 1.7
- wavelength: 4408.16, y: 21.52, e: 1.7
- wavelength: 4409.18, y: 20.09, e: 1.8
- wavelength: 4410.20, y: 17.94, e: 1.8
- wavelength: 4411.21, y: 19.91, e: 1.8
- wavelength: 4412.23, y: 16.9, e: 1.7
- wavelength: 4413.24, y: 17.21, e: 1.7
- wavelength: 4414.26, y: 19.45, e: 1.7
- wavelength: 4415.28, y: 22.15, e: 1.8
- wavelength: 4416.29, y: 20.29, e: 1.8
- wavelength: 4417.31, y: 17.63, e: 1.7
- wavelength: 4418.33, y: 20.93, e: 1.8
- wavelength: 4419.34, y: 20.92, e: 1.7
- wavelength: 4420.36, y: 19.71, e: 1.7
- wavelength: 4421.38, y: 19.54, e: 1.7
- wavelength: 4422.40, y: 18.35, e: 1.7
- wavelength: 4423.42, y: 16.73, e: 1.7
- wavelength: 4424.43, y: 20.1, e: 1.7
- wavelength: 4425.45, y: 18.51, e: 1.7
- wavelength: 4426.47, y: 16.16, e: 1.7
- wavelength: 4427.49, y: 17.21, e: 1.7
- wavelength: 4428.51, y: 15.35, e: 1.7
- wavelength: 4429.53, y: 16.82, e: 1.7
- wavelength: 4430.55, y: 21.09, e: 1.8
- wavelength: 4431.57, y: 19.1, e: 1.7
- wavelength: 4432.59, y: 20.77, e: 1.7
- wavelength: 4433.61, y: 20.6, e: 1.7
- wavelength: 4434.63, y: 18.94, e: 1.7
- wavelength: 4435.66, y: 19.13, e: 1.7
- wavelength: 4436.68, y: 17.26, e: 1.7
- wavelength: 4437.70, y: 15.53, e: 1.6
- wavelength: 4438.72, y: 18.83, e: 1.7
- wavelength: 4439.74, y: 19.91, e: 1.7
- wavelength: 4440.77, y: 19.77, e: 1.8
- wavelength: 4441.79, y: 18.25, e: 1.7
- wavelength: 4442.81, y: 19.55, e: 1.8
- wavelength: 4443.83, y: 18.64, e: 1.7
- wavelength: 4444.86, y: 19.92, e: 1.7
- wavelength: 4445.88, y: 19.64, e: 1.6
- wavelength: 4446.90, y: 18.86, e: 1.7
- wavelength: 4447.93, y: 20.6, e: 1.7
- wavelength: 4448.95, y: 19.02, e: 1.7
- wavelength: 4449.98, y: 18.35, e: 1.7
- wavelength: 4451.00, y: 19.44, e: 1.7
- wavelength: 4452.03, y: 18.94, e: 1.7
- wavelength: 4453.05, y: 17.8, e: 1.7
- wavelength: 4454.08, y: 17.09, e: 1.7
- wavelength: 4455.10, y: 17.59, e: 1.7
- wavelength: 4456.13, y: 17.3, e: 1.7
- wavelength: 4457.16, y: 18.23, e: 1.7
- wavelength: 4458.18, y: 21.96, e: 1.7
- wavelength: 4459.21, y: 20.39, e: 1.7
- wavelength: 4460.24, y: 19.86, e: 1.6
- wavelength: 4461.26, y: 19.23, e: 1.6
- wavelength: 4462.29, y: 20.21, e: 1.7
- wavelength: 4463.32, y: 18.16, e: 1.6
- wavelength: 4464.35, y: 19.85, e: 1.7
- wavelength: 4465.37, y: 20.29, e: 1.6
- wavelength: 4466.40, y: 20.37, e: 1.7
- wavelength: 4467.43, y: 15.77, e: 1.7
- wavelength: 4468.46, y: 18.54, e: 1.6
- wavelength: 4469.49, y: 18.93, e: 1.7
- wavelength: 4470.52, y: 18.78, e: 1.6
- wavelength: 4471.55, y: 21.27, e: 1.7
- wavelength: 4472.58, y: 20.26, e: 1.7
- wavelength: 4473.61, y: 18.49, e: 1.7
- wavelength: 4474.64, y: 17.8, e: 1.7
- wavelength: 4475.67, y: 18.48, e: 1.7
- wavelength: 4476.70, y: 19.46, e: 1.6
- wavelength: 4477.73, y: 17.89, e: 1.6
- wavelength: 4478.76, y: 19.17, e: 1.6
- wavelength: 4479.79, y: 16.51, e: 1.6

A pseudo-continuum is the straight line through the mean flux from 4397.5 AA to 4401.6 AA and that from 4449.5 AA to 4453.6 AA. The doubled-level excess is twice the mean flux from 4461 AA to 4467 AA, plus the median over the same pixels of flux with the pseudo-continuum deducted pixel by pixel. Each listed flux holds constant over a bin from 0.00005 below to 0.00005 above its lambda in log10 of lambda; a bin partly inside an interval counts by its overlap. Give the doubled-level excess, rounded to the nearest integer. 41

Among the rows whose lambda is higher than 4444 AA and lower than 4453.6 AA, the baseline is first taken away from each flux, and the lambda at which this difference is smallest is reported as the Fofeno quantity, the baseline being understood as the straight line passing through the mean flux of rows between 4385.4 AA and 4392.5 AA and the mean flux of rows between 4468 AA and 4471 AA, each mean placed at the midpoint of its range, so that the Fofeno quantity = 4453.05 AA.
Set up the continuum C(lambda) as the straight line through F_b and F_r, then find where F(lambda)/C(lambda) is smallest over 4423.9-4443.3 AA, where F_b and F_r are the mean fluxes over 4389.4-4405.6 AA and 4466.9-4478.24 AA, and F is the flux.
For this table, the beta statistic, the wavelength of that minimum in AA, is 4428.51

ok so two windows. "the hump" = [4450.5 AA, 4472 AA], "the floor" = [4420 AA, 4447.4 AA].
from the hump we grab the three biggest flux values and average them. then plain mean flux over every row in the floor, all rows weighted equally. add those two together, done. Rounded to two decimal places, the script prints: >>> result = 39.88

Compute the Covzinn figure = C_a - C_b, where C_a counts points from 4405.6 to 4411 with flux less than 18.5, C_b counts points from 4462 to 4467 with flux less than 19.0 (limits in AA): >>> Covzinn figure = 1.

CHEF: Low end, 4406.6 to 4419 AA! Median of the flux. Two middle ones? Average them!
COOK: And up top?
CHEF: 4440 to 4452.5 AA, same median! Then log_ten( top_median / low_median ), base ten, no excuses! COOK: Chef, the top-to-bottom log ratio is -0.010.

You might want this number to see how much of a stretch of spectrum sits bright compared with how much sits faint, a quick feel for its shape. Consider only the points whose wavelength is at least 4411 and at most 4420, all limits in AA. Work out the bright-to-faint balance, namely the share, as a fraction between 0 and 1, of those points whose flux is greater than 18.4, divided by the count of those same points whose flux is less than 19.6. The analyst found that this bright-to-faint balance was 0.167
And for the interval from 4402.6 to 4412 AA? 0.167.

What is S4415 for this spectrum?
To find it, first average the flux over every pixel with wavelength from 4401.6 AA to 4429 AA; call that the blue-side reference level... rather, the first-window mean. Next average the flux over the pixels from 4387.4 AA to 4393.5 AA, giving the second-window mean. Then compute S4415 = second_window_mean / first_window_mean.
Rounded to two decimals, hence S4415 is 1.02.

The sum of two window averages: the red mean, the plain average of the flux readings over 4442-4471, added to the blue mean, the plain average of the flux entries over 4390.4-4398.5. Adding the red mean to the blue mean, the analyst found 37.7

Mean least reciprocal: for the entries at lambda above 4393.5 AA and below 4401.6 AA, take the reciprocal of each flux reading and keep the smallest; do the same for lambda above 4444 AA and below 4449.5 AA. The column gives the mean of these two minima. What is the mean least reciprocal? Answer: 0.0497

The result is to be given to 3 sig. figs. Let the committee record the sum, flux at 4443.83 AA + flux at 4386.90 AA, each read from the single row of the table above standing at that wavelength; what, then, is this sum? 38.4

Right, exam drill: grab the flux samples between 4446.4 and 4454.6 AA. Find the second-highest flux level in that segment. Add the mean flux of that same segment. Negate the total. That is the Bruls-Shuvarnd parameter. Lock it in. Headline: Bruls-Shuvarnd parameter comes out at -38.2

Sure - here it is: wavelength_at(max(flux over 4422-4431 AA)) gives 4430.55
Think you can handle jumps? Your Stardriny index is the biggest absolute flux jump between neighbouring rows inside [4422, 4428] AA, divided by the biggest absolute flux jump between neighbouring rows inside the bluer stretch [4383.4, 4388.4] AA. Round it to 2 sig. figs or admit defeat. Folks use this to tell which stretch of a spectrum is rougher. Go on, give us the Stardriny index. 0.76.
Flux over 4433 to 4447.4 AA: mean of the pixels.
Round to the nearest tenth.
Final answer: 18.9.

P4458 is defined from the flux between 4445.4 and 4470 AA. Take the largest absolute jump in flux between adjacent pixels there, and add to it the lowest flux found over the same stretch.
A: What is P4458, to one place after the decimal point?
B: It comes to 20.4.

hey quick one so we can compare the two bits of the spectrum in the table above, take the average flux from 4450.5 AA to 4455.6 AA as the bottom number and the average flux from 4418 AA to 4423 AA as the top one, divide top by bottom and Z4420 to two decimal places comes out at 1.09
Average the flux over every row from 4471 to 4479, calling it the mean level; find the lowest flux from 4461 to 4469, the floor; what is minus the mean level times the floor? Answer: -301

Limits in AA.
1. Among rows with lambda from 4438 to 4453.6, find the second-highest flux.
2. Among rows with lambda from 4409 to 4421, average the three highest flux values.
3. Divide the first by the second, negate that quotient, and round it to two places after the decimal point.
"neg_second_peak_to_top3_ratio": -0.93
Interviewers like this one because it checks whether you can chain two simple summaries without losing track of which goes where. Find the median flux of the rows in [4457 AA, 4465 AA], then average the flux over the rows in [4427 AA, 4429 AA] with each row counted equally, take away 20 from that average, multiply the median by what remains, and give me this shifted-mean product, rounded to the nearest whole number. -74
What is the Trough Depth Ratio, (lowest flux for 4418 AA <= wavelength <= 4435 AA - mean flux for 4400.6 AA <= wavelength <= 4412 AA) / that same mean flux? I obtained -0.20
